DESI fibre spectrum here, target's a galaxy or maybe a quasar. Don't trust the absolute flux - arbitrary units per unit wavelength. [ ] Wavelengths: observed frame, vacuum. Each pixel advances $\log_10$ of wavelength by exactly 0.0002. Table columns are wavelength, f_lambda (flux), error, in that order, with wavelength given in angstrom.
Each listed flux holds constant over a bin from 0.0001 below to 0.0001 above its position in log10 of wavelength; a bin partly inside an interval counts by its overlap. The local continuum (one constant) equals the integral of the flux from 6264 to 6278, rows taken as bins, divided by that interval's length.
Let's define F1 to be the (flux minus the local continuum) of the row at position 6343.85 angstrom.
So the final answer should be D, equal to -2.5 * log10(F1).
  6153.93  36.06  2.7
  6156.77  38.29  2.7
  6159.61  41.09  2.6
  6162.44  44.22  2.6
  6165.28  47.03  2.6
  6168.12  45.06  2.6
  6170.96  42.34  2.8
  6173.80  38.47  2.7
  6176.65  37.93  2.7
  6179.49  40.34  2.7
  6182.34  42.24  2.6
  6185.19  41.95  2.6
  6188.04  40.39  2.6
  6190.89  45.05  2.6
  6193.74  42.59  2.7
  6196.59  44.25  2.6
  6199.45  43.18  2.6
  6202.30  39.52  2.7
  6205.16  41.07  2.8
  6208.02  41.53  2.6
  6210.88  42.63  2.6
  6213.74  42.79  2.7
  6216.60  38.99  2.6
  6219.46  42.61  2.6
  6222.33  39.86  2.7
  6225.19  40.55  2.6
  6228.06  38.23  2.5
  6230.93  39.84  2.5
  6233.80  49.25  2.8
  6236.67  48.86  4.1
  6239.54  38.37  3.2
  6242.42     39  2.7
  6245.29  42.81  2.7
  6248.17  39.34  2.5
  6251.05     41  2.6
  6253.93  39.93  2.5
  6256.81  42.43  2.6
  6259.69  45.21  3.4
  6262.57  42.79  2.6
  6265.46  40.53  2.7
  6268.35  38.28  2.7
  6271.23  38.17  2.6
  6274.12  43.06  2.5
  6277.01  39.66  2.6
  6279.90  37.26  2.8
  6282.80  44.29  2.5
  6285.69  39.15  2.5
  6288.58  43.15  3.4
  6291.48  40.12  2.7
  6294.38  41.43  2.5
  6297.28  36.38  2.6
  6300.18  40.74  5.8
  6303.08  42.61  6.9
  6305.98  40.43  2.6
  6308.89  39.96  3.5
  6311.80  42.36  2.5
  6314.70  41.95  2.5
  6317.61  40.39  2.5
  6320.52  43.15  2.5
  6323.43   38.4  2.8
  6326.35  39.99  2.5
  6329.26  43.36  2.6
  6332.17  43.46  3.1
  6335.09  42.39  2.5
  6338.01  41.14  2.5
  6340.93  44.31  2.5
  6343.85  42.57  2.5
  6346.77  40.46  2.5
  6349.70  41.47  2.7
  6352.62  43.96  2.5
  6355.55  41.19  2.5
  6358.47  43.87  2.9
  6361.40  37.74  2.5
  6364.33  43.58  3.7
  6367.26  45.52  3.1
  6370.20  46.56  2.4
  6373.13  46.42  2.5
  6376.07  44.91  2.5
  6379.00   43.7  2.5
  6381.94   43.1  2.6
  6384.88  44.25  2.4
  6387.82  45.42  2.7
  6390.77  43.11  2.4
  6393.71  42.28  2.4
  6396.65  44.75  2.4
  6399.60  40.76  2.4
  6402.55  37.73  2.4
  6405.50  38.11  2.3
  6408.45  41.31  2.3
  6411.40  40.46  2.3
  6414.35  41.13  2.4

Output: -1.0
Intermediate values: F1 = 2.6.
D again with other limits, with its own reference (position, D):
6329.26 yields -1.3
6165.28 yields -2.1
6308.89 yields 4.4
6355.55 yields -0.2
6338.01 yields -0.2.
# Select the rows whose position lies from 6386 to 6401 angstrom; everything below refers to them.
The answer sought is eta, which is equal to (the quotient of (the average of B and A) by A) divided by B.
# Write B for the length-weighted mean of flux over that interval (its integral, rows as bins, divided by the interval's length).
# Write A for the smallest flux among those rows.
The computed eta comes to 0.0238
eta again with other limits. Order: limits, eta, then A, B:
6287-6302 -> 0.0261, 36.38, 40.4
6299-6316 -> 0.0246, 39.96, 41.4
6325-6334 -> 0.0243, 39.99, 42.3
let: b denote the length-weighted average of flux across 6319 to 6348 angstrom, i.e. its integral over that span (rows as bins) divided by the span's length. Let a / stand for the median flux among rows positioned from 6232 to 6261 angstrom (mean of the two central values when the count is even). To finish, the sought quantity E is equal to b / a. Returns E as 1.01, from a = 41.7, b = 41.9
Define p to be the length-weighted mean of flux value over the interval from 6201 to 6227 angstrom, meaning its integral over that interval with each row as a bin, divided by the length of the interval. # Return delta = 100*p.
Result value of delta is 4103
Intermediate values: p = 41.0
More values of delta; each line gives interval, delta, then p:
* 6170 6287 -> 4136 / 41.4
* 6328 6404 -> 4300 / 43.0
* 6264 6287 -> 4005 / 40.0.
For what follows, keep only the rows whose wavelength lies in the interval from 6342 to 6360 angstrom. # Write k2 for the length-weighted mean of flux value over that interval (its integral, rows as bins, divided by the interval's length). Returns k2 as 42.3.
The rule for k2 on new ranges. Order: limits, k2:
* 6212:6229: 40.6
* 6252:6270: 41.5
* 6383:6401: 43.4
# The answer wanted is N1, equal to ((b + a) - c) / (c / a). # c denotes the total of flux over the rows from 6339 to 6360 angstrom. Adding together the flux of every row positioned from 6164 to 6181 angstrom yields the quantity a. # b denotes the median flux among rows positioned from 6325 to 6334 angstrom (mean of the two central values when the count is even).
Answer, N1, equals -3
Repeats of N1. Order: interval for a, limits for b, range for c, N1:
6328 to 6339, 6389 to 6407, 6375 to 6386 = 35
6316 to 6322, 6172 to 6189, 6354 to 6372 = -43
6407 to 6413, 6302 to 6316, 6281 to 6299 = -40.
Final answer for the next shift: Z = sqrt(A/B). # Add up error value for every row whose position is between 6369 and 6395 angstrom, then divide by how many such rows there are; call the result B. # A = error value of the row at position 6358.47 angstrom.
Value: 1.08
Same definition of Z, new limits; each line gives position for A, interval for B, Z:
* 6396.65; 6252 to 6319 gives 0.89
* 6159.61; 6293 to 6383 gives 0.95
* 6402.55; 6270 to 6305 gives 0.85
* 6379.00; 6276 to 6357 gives 0.93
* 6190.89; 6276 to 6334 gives 0.92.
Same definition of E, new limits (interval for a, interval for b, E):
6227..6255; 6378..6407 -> 1.06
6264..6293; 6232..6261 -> 1.07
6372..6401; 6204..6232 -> 0.93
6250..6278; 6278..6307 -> 0.99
